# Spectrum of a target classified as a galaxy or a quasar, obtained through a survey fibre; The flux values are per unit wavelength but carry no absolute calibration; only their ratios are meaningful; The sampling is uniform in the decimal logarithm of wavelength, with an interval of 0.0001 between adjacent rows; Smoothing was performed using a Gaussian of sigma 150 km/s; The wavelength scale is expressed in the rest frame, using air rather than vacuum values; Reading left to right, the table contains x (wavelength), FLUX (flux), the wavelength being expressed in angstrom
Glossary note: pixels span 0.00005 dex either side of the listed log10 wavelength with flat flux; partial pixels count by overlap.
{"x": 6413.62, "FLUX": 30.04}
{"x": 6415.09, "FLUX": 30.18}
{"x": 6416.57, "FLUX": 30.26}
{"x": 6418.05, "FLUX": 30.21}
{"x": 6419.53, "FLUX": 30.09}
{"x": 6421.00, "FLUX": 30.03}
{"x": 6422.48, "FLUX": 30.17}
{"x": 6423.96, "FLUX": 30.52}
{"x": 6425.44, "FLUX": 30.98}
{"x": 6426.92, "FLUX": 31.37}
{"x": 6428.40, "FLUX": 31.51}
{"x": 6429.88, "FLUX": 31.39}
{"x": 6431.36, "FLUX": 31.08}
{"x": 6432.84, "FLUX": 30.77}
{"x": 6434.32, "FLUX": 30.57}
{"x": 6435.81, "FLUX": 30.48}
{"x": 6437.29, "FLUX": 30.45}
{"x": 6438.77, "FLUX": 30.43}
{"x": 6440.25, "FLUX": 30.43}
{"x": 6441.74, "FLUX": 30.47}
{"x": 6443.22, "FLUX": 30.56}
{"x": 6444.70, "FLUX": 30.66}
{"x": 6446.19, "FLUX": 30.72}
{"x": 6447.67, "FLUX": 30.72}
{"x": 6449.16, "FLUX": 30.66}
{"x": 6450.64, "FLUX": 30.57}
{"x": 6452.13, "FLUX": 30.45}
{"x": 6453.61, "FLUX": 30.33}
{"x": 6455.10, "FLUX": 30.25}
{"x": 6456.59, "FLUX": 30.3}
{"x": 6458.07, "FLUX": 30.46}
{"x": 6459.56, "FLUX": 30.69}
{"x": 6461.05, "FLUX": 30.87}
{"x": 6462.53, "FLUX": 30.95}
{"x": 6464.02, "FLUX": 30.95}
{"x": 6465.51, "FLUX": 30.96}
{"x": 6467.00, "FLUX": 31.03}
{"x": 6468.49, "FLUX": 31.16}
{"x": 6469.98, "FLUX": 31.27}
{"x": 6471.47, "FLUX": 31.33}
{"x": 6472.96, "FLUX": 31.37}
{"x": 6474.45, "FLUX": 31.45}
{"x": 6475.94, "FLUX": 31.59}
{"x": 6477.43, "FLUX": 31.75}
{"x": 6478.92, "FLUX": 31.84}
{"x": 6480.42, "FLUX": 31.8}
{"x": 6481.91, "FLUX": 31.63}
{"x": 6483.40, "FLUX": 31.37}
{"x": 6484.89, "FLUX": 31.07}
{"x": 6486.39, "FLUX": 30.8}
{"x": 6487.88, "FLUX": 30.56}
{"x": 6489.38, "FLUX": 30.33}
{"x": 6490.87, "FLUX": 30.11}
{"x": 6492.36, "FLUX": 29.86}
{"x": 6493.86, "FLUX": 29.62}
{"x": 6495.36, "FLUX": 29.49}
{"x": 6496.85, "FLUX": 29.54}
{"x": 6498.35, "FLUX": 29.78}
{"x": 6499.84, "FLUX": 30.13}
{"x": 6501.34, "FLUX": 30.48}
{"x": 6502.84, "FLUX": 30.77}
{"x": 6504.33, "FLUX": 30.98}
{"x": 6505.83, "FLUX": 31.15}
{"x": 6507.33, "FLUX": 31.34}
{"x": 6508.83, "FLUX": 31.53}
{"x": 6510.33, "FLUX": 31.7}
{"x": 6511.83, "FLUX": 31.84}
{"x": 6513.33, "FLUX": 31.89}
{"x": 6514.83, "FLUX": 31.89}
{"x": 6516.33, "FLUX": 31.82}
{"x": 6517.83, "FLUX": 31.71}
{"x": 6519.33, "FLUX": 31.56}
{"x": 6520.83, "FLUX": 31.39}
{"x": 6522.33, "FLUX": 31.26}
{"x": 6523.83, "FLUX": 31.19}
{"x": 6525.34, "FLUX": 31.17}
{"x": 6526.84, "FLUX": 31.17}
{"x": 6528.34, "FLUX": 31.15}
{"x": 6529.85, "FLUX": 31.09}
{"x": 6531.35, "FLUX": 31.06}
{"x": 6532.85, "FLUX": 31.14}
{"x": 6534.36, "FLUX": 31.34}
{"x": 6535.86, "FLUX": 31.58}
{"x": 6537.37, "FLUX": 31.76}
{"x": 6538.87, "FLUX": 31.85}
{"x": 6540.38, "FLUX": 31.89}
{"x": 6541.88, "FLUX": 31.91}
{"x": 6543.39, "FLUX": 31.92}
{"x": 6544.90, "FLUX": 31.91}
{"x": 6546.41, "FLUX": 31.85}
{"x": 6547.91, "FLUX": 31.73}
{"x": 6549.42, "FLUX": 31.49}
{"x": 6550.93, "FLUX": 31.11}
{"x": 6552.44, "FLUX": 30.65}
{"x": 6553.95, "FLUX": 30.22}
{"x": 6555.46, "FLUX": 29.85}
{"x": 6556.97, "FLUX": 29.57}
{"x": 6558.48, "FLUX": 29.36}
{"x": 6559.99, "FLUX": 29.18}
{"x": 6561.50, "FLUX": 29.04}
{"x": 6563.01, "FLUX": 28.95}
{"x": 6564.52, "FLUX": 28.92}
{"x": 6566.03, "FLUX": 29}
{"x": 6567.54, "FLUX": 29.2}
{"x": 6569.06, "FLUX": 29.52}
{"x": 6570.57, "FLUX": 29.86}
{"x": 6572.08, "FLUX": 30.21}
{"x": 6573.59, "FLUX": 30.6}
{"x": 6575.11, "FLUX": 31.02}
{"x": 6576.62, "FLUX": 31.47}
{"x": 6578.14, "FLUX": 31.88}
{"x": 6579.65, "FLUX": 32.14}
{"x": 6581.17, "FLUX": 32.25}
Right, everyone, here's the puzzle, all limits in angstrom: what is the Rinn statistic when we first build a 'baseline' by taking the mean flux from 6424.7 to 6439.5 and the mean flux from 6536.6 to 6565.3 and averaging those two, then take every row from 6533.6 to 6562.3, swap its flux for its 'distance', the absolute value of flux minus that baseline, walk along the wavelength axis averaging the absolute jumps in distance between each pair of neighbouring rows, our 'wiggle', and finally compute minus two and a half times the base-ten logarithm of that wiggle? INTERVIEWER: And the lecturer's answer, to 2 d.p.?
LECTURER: 1.89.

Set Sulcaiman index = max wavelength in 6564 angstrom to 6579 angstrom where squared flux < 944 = 6573.59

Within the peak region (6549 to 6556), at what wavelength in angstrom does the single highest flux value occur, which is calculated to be 6549.42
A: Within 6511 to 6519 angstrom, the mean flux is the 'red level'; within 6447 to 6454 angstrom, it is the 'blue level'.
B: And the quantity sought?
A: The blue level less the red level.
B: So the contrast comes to -1.3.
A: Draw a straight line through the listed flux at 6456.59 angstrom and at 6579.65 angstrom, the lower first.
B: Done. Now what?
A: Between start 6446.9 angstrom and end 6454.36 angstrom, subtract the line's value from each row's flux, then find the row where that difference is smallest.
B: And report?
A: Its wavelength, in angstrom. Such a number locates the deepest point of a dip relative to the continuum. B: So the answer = 6453.61 angstrom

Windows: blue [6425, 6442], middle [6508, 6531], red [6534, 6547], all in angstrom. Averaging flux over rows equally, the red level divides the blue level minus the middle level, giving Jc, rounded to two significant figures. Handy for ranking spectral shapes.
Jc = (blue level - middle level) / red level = -0.021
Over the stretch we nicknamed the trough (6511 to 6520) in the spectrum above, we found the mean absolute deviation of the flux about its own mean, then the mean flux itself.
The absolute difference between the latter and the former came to 31.7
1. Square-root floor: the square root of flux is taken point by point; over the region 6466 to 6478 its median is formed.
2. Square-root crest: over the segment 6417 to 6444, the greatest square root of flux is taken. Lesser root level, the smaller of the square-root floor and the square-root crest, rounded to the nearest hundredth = 5.60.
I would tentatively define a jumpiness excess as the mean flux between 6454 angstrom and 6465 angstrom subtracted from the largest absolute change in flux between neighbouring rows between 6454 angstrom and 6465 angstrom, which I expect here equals -30.4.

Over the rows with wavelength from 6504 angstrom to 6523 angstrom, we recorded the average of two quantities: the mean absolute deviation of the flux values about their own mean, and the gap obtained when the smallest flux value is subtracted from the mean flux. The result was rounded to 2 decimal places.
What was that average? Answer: 0.41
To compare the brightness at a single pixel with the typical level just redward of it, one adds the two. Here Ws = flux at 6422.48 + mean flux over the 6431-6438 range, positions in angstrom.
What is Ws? 60.8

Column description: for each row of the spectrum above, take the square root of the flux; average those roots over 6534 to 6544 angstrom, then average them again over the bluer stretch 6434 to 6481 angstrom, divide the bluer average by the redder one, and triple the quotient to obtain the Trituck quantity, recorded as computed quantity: 2.96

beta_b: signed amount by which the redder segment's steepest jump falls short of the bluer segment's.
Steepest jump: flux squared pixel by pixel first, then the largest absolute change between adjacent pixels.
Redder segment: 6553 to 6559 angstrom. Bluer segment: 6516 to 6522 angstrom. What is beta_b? -12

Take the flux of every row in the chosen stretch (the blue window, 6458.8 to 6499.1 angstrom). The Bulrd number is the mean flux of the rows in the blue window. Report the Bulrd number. 30.9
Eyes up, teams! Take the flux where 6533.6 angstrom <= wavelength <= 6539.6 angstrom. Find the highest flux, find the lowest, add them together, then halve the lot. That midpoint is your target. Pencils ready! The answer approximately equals 31.6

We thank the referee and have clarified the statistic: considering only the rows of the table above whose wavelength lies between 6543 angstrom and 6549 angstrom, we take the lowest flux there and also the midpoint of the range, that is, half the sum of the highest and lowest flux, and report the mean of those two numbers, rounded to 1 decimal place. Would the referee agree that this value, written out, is 31.8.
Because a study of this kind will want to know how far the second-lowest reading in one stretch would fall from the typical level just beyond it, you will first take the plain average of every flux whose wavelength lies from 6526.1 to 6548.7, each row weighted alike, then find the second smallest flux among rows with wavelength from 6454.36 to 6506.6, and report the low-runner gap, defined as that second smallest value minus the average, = -2.0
